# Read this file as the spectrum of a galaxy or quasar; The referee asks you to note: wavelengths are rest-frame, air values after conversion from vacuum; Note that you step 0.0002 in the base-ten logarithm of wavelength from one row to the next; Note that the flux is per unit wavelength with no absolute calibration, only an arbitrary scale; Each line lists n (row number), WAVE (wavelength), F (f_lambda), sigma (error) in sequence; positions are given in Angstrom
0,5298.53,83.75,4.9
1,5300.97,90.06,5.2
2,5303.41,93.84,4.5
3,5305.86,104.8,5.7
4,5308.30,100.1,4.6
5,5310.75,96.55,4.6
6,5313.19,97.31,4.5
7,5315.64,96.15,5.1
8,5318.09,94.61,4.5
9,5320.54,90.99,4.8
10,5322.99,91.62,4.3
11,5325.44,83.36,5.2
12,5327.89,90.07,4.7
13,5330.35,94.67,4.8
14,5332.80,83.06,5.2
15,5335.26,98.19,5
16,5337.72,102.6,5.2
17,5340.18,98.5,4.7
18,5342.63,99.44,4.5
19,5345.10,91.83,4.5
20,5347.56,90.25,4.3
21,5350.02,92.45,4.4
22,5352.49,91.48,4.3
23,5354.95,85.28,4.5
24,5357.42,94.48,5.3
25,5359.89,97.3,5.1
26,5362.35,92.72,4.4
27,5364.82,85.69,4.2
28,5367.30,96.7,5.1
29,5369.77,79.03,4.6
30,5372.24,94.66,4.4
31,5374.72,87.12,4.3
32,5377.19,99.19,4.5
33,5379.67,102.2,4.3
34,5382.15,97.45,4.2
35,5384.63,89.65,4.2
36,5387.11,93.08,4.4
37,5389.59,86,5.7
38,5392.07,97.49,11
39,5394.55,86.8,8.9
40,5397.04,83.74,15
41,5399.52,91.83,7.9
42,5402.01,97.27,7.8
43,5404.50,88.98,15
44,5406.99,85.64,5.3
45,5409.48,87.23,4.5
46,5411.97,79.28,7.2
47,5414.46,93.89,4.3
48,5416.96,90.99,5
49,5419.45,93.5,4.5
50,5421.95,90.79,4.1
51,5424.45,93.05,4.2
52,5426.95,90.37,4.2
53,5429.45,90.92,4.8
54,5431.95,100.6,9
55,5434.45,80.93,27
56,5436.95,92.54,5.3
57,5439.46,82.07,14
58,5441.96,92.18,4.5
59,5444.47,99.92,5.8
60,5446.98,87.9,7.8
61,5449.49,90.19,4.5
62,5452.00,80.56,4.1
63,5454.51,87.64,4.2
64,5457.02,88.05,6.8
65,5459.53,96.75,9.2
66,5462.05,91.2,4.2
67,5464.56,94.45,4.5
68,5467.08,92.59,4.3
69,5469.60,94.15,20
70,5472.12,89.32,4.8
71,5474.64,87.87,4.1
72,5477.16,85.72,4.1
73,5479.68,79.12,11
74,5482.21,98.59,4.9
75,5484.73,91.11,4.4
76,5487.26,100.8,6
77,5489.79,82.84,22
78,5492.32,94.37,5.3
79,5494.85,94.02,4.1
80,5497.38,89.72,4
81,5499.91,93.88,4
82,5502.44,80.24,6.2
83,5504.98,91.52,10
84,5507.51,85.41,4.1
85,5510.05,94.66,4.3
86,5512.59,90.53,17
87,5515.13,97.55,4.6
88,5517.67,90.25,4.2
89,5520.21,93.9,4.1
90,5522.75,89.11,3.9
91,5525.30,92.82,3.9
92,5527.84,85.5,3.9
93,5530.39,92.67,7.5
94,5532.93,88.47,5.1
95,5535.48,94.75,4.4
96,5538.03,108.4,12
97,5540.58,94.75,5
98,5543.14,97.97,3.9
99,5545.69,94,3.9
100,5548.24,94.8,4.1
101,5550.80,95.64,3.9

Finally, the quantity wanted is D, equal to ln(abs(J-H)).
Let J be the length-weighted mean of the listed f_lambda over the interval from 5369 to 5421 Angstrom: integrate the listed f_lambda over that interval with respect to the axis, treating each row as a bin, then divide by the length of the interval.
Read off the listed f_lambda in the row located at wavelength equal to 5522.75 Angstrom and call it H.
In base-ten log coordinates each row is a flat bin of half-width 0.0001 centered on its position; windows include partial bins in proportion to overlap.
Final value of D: 0.5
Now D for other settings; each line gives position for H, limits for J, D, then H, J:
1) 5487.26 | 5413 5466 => 2.3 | 100.8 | 90.8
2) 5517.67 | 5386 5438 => -3.9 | 90.25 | 90.2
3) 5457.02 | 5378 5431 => 1.1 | 88.05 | 91.1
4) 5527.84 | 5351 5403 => 1.8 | 85.5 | 91.8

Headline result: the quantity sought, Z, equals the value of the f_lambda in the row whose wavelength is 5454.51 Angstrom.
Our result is 87.64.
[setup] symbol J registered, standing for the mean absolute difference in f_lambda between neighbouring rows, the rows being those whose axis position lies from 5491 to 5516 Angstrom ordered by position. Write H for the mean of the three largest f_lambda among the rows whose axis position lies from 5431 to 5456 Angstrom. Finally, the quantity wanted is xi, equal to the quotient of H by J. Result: 14.6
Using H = 98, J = 6.69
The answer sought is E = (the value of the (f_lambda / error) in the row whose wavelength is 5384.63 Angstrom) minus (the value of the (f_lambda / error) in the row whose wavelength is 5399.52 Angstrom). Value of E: 9.7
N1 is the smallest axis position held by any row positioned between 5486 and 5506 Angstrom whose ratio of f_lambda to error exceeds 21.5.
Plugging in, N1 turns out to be 5494.85 Angstrom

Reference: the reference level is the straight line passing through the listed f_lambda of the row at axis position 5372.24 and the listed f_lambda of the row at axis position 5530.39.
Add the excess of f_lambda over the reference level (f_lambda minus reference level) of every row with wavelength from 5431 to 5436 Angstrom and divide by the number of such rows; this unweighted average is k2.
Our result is -3.1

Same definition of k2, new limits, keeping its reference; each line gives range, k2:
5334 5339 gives 5.3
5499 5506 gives -4.5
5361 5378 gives -4.0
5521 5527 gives -1.8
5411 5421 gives -4.7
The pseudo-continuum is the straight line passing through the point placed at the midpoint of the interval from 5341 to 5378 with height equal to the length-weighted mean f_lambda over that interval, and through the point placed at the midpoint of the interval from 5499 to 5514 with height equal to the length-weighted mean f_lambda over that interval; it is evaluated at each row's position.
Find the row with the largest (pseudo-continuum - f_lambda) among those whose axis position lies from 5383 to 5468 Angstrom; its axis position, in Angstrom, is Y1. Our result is 5411.97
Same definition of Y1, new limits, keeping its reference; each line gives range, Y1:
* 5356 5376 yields 5369.77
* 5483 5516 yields 5502.44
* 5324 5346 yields 5332.80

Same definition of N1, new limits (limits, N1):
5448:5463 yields 5462.05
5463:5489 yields 5467.08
